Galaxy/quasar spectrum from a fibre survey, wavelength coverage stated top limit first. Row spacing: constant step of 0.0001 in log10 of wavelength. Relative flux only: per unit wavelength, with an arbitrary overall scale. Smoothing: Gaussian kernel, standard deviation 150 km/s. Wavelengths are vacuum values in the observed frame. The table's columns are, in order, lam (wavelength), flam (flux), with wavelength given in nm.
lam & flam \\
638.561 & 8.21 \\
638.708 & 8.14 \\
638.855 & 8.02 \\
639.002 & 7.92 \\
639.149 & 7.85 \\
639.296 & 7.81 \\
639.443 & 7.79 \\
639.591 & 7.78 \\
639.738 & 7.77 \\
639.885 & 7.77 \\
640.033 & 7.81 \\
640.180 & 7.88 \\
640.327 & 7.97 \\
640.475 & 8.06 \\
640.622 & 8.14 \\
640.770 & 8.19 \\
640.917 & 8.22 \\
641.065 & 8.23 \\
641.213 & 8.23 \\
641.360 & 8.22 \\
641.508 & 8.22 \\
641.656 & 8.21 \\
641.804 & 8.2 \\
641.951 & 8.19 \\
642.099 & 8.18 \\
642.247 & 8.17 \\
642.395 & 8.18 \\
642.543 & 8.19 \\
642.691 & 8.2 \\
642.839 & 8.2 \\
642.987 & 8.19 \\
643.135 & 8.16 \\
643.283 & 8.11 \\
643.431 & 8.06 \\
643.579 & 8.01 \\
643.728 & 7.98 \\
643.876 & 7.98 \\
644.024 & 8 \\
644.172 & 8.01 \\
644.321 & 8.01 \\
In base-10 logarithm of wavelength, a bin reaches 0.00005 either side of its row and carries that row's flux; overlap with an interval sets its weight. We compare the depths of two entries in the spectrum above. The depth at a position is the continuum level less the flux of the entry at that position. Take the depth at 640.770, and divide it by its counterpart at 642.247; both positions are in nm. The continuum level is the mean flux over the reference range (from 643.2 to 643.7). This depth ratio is 1.2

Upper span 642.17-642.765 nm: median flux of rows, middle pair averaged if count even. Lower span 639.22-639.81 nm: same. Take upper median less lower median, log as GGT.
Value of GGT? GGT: 0.40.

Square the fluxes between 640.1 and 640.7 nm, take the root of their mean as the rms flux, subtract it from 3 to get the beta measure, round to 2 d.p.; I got -5.01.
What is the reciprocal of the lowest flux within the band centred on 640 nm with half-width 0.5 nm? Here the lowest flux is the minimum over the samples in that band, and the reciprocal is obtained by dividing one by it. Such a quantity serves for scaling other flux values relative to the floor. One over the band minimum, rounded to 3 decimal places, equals 0.129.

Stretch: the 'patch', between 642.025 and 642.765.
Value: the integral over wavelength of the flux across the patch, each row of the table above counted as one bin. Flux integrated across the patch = 6.05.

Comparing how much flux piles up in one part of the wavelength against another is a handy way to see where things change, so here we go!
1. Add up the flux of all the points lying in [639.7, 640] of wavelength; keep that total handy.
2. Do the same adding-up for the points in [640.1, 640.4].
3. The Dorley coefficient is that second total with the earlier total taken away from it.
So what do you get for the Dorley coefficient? 0.3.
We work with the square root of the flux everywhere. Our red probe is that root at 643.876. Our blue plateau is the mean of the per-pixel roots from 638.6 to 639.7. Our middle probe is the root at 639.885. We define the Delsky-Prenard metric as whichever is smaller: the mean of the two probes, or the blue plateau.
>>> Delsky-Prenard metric 2.806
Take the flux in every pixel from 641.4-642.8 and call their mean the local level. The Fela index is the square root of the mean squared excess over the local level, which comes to 0.01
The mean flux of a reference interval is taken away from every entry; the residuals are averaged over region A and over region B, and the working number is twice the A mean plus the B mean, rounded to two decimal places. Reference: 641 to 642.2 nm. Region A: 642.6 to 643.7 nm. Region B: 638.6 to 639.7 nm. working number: -0.46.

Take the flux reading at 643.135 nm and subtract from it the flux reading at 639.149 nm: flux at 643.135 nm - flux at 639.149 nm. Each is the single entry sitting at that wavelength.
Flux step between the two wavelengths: 0.31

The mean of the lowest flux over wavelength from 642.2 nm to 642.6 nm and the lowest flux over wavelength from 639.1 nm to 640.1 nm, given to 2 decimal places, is 7.97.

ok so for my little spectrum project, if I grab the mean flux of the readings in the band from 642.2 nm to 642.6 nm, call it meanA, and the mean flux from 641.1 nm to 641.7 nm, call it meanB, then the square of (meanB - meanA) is 0.00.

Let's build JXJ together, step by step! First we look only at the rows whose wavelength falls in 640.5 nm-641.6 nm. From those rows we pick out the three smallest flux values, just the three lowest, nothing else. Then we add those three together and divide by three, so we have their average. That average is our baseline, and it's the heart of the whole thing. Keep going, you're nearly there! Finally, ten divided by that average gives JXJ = 1.22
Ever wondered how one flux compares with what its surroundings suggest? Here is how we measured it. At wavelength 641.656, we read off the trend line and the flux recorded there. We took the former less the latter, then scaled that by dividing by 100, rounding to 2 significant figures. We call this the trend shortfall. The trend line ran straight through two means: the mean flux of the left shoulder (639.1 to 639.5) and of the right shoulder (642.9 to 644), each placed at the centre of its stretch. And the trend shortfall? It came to -0.0025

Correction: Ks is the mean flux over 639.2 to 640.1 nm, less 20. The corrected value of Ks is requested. -12.2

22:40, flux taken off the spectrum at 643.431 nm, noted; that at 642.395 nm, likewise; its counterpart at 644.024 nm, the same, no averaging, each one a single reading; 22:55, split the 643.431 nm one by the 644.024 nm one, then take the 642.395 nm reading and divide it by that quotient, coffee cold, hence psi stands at 8.1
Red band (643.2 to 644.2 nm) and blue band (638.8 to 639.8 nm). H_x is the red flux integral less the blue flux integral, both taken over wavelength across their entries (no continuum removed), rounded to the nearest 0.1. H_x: 0.2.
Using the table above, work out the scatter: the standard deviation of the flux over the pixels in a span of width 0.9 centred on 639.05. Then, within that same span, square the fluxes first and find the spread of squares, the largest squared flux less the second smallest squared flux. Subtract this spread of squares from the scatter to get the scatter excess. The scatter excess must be -5.1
